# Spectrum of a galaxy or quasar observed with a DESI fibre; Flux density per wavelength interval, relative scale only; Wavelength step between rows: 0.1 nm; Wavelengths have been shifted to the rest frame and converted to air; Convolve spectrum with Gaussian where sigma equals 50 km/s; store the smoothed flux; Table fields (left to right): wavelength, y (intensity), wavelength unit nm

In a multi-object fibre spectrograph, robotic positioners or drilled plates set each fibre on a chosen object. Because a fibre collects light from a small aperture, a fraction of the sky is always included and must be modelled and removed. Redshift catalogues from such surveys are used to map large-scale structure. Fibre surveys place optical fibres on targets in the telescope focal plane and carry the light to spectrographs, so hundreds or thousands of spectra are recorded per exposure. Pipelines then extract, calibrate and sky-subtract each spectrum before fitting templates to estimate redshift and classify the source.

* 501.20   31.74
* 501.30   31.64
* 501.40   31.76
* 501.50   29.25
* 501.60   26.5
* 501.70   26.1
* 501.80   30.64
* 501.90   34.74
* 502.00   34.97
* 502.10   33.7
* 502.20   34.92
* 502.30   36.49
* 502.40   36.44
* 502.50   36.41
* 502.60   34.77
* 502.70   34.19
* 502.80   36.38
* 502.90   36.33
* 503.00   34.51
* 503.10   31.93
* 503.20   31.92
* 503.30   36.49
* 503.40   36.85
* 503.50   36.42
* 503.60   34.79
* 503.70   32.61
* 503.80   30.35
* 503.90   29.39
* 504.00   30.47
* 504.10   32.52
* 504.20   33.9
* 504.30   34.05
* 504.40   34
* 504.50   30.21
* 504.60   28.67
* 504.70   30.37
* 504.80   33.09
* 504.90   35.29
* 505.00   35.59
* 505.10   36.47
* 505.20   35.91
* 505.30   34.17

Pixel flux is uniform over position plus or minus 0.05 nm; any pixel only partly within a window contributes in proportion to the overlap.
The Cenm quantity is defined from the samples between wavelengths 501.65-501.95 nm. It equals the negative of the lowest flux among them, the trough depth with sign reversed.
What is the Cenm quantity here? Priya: -26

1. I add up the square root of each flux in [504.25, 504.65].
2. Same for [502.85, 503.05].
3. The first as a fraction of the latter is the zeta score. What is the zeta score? 1.9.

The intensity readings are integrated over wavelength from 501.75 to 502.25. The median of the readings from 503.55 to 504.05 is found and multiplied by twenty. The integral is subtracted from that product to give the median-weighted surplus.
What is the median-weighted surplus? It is 593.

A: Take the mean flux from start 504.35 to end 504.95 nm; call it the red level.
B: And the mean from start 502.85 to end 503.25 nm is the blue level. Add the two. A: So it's 65.6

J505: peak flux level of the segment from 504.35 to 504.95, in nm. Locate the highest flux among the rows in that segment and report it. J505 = 35.29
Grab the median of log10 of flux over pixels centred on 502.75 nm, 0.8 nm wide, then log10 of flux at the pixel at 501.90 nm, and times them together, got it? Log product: 2.39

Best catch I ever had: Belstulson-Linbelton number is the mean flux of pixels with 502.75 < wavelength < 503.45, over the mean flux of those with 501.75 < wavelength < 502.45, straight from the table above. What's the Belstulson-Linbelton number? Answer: 1.01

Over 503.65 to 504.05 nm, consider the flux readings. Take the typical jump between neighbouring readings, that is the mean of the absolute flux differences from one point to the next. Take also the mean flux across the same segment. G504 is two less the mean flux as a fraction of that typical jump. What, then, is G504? -19.4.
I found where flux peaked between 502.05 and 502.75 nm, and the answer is 502.30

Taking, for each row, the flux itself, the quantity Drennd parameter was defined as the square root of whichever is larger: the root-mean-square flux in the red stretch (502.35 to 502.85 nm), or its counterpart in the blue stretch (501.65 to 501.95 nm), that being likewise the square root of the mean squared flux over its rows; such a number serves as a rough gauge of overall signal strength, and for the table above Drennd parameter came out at 5.97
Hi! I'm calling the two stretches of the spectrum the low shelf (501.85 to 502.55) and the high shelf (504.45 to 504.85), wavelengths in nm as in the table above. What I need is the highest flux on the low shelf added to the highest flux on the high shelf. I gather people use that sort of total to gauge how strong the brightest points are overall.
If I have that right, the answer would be 69.6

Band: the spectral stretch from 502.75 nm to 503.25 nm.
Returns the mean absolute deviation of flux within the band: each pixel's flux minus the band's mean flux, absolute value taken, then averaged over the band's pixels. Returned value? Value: 1.8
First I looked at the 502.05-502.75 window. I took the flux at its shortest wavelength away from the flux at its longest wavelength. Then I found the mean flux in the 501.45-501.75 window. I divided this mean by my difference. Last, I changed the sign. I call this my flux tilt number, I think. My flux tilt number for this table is -56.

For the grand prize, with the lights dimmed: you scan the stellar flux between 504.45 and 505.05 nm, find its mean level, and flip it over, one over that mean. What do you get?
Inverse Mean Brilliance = 0.0311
